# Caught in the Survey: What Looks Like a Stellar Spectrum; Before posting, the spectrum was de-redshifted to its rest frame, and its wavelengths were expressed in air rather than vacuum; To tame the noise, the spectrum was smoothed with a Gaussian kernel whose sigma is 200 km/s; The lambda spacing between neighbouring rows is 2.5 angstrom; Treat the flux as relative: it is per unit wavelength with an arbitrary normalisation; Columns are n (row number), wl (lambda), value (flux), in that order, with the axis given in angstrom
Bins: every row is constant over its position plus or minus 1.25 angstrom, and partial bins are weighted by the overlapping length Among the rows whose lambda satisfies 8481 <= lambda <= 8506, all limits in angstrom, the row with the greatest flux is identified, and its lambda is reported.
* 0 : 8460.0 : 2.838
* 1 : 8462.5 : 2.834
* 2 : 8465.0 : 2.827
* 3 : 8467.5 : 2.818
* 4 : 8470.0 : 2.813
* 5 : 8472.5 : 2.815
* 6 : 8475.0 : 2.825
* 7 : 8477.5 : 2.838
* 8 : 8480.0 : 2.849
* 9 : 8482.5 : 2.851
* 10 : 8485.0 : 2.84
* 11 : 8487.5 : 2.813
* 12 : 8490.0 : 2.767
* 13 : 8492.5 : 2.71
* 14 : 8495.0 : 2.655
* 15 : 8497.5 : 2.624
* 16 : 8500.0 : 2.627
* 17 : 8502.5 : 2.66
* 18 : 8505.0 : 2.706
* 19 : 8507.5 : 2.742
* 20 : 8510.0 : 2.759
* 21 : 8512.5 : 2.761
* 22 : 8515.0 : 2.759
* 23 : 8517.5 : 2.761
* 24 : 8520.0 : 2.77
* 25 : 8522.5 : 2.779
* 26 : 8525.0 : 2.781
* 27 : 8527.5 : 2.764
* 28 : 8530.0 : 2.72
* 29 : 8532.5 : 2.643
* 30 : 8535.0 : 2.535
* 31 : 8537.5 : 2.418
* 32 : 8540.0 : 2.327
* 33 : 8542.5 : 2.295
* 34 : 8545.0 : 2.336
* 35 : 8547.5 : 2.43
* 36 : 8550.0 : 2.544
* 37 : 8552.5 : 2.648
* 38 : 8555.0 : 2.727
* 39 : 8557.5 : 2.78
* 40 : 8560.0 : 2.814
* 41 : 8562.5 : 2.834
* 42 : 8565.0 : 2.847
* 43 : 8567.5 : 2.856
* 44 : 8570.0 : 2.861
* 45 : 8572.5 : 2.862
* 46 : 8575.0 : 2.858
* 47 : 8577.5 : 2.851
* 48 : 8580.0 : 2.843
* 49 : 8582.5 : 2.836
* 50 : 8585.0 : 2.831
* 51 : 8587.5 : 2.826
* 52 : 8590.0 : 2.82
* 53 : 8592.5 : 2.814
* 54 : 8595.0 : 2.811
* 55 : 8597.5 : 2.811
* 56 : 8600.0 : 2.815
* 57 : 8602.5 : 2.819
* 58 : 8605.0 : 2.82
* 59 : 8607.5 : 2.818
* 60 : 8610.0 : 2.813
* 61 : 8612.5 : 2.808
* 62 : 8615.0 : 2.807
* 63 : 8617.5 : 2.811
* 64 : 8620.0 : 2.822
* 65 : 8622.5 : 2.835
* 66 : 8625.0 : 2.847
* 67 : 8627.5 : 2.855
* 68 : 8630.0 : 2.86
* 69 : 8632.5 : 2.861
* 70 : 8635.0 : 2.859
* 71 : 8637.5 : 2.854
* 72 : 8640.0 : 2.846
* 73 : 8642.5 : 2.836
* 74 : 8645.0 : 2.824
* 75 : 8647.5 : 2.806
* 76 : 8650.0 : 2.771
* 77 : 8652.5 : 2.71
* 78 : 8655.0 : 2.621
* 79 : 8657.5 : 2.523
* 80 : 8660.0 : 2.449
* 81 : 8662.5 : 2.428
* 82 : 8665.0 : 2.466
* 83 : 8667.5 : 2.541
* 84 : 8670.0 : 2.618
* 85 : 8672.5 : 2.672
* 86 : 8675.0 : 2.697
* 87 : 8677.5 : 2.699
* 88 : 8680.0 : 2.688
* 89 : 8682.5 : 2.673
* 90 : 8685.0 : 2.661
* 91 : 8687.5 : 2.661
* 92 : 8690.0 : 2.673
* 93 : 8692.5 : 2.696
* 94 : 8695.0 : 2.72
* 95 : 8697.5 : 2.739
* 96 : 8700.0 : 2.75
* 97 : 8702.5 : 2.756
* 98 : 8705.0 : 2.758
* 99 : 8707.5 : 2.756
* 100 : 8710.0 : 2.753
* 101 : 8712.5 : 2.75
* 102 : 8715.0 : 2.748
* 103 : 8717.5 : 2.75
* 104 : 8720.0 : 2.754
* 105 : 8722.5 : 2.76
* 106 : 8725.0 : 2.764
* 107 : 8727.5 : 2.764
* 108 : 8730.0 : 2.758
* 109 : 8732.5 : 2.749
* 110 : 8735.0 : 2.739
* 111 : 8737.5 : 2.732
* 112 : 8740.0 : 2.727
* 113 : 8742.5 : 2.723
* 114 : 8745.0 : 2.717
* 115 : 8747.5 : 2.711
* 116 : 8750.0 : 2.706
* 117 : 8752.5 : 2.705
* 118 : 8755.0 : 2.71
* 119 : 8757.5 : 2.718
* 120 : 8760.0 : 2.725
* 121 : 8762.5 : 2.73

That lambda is 8482.5 angstrom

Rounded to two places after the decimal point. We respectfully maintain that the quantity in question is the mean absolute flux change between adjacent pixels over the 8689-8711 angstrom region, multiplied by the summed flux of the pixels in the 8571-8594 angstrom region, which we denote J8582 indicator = 0.29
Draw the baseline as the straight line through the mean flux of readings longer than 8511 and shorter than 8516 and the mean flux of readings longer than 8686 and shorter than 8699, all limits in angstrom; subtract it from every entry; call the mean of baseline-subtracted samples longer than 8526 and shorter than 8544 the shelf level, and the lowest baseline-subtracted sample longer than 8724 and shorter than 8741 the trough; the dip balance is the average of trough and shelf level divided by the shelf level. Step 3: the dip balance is 0.4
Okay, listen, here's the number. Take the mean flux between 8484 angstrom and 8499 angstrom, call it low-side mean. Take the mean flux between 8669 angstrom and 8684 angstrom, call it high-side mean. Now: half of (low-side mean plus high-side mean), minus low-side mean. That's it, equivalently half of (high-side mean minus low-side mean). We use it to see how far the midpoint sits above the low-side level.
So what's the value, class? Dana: -0.03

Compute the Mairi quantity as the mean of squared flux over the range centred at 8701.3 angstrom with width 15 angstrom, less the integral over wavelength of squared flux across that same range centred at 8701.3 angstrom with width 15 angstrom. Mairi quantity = -106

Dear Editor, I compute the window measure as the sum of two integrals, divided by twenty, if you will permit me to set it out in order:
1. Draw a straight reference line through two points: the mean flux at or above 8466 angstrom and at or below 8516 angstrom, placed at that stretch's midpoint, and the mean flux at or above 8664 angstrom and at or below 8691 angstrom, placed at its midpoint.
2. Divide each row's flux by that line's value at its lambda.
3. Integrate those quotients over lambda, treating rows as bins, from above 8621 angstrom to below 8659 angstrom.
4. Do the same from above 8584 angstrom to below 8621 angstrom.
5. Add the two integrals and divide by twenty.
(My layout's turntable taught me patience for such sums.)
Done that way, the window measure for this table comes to 3.93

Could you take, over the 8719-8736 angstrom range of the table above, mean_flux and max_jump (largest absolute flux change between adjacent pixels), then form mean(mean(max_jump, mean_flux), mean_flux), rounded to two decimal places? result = 2.07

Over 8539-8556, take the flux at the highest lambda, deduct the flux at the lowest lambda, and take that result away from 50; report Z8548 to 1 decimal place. 49.6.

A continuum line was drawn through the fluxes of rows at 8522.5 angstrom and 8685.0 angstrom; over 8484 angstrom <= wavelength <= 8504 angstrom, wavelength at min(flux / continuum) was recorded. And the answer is 8497.5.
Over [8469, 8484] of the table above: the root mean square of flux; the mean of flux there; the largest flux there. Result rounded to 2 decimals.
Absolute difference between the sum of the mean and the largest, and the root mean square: 2.85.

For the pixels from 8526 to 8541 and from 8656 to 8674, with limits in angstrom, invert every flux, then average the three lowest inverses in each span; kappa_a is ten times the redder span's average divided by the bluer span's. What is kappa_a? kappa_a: 10.38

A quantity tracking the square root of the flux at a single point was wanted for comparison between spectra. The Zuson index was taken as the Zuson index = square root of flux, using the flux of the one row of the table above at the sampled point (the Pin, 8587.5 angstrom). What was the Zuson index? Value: 1.68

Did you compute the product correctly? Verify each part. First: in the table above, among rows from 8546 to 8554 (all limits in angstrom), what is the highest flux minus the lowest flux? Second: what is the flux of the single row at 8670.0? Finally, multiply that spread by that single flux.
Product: 0.57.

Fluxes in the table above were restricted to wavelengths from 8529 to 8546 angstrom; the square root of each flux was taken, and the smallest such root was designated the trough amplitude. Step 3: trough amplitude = 1.51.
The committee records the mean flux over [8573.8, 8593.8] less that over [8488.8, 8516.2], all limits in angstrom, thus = 0.13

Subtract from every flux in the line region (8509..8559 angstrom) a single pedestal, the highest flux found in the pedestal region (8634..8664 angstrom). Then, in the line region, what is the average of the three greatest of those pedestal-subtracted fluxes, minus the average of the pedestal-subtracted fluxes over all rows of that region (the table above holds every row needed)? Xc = 0.15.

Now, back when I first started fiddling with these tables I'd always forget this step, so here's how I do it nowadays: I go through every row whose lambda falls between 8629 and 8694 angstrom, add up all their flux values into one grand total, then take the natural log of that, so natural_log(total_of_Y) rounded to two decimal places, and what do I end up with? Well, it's 4.25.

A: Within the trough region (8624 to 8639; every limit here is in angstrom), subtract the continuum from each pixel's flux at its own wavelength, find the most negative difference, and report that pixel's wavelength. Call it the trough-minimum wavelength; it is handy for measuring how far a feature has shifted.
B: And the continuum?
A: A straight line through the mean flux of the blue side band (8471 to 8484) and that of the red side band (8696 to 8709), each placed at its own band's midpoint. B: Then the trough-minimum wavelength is 8625.0 angstrom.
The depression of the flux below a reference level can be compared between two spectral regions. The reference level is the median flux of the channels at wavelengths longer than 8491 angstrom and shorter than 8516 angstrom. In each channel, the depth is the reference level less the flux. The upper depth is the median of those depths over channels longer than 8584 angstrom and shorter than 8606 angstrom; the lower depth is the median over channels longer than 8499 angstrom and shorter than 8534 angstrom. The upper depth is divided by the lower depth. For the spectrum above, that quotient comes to 2.18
